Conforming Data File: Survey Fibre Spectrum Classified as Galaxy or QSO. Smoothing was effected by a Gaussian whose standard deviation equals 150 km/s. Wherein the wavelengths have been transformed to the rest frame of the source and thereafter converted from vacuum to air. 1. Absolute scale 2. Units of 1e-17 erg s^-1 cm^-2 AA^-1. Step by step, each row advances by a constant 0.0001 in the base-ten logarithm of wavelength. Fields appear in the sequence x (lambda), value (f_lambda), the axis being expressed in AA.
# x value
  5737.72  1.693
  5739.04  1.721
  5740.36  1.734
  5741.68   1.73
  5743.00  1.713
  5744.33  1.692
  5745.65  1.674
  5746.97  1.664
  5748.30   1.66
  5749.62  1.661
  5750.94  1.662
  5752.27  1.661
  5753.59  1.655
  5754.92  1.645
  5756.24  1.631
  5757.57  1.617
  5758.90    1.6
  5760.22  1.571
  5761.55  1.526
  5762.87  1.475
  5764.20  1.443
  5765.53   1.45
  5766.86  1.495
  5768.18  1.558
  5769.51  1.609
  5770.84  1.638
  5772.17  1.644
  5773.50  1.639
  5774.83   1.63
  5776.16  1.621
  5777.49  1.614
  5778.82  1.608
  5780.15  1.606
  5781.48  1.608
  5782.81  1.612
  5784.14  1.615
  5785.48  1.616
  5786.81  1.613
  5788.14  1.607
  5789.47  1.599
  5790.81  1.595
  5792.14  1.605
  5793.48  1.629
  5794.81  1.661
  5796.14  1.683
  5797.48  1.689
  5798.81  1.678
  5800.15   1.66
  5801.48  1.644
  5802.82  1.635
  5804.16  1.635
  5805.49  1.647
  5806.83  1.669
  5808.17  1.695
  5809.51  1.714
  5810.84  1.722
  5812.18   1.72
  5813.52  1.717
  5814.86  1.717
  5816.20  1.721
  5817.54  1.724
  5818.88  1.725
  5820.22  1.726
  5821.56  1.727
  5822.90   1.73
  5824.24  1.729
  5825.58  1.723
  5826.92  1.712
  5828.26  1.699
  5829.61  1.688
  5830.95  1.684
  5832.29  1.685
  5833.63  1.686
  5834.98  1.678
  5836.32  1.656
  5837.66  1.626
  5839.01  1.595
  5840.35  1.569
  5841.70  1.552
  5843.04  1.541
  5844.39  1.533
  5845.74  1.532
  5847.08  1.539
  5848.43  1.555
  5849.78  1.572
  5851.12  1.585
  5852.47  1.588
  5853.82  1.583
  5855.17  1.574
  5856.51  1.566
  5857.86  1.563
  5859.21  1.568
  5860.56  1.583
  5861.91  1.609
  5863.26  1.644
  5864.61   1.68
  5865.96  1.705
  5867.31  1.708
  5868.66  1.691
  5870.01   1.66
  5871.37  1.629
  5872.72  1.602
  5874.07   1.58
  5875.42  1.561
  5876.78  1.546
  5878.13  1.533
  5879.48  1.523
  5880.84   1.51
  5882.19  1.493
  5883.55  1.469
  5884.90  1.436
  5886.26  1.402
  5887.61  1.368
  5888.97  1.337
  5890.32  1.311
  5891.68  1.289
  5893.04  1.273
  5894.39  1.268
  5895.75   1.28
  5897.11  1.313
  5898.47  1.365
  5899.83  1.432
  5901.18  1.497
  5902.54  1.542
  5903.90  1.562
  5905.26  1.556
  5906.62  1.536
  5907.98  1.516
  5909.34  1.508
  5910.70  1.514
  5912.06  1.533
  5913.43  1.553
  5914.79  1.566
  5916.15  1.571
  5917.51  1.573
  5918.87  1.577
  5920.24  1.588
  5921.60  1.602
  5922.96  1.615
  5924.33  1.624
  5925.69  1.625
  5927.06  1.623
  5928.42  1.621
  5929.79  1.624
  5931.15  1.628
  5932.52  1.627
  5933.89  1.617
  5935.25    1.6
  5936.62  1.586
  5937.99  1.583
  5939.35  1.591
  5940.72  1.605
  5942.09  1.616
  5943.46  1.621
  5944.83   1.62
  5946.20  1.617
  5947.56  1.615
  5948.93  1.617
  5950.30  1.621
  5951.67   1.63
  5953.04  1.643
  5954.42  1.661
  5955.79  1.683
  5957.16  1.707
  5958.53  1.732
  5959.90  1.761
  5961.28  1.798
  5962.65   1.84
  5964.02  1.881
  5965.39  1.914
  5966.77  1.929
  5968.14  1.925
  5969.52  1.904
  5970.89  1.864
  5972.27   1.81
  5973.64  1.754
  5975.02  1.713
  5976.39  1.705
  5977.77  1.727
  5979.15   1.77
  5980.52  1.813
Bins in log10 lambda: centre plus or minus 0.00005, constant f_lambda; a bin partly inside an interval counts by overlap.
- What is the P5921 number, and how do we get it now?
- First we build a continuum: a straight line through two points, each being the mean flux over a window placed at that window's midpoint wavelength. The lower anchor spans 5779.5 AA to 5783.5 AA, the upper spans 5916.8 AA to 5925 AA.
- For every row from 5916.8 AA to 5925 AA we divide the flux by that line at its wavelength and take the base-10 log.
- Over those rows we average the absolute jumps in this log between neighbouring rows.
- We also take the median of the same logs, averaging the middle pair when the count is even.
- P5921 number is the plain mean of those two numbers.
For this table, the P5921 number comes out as 0.0012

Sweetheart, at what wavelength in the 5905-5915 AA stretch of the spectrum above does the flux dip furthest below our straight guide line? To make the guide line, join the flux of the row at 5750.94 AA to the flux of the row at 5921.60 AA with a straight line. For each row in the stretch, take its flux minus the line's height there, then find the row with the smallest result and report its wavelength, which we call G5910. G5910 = 5909.34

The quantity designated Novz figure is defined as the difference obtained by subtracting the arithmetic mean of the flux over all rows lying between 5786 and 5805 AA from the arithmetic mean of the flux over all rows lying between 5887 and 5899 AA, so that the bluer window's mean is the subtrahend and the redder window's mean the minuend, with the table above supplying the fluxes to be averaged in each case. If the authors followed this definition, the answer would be -0.33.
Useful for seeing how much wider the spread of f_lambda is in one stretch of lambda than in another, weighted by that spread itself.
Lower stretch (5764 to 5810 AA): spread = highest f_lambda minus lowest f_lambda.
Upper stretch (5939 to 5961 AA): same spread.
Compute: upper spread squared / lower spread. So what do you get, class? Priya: 0.1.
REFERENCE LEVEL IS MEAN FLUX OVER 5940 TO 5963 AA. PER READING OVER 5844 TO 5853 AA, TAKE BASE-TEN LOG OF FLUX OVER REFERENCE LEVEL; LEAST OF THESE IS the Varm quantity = -0.037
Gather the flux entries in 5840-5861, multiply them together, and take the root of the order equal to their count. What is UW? 1.56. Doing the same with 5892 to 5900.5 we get 1.32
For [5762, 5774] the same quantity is 1.55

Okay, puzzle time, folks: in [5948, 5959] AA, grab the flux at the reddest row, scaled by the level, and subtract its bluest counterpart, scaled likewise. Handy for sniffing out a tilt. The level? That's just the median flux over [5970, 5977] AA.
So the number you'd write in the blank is 0.066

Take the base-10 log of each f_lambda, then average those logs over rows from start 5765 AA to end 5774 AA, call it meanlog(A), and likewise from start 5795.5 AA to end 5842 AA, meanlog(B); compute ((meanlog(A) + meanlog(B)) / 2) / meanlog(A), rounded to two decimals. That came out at 1.07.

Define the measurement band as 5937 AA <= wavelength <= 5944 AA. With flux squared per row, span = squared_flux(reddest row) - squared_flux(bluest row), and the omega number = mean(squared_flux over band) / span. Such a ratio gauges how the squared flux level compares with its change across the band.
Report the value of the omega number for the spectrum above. 21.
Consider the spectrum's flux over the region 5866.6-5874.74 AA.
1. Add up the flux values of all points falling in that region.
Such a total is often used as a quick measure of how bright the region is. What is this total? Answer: 9.9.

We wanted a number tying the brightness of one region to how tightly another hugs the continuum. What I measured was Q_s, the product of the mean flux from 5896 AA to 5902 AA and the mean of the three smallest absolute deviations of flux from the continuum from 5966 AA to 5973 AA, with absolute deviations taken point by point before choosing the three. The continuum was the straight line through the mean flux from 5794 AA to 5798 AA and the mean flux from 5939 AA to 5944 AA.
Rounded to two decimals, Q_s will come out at 0.37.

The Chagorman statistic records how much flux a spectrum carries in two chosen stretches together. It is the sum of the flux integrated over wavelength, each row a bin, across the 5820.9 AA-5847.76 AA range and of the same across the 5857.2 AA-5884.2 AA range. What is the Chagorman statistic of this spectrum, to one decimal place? 87.2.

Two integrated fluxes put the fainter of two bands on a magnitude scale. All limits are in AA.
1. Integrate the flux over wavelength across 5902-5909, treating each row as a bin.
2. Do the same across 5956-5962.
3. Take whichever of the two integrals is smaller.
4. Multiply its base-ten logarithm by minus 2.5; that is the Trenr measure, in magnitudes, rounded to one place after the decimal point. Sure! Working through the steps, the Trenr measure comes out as -2.5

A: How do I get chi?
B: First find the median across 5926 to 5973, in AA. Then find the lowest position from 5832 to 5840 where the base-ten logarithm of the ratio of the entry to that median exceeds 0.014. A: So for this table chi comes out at 5832.29 AA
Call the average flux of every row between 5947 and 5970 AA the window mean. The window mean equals 1.76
